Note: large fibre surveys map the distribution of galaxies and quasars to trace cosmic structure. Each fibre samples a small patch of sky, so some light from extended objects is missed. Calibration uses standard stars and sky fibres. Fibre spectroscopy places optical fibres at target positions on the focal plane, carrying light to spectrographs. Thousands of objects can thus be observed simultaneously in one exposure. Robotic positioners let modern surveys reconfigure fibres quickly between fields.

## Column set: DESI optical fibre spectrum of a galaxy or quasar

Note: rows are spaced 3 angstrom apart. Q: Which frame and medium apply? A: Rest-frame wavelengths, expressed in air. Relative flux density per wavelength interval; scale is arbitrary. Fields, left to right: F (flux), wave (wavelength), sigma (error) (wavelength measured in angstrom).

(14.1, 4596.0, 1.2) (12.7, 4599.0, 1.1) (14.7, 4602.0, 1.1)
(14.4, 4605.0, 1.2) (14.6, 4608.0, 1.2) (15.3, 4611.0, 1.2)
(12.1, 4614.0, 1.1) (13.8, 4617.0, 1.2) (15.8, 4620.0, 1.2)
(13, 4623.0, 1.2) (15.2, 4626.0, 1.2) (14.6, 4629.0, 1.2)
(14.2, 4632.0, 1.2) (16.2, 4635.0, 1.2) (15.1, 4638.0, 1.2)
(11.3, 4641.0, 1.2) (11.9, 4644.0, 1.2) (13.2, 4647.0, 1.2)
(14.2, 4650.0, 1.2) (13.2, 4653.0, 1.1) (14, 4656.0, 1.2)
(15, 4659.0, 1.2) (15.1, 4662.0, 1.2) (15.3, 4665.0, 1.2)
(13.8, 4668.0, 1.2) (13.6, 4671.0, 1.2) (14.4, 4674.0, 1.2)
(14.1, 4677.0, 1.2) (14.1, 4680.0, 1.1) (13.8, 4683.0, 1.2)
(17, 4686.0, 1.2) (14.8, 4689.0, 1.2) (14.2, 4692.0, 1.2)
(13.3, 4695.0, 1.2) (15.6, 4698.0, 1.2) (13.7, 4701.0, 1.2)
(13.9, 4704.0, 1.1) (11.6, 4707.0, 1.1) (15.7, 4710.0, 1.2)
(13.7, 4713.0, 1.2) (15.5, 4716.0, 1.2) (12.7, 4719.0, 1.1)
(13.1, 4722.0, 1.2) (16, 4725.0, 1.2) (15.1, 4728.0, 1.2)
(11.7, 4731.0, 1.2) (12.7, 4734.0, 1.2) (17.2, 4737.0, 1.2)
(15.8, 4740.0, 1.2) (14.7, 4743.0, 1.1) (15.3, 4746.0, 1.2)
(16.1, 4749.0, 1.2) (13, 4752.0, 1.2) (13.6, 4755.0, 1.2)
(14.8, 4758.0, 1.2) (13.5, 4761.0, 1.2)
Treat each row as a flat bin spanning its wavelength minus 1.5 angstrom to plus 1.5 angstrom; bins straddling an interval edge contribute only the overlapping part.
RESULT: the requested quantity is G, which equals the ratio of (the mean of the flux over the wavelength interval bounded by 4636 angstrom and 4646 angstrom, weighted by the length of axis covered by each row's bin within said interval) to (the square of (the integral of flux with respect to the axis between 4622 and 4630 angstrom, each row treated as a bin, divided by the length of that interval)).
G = 0.063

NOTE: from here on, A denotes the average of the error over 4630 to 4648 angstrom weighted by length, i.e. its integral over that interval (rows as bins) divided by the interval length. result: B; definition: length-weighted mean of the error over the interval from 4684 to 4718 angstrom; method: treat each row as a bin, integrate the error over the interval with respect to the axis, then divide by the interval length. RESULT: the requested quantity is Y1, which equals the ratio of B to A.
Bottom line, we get 0.98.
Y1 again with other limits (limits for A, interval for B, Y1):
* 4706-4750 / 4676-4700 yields 1.01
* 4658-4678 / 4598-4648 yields 0.99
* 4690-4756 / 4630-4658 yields 1.01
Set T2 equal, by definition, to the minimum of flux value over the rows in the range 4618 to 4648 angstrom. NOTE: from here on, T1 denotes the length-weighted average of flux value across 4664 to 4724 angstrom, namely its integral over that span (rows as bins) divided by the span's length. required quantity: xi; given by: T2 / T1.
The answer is 0.796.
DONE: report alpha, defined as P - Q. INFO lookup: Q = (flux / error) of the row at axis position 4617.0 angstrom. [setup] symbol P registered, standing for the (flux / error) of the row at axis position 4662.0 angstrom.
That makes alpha 1.1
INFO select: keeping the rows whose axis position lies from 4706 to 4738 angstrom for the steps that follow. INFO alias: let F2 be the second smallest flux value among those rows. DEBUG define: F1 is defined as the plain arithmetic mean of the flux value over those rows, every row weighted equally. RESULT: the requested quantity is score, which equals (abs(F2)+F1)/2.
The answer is 12.9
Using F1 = 14.1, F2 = 11.7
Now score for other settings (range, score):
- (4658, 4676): 14.2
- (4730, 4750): 13.7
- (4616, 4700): 13.1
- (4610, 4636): 13.7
